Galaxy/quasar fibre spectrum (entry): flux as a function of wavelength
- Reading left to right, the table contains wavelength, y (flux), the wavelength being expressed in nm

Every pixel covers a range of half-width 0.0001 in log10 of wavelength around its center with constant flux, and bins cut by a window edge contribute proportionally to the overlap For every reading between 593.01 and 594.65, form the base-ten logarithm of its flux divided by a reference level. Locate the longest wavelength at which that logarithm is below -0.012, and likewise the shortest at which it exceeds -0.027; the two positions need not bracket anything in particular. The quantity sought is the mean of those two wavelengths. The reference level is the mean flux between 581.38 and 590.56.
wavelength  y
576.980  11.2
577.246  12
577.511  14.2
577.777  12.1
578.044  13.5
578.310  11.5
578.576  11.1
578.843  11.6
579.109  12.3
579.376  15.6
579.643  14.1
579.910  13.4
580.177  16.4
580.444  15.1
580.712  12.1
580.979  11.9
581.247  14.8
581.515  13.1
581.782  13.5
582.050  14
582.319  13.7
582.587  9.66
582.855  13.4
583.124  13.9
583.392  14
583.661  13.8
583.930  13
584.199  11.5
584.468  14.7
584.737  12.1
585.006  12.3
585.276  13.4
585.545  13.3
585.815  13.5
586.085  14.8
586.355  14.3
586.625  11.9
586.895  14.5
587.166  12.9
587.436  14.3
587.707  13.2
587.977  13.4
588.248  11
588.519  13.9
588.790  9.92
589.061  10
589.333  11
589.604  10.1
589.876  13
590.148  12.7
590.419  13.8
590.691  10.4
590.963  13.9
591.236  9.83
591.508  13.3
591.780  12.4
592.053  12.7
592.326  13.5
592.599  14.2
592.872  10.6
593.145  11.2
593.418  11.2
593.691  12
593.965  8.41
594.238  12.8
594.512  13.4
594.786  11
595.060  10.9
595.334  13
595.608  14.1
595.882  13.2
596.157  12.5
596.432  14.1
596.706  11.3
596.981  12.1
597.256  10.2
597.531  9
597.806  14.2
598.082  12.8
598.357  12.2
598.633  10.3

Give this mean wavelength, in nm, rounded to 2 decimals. 594.10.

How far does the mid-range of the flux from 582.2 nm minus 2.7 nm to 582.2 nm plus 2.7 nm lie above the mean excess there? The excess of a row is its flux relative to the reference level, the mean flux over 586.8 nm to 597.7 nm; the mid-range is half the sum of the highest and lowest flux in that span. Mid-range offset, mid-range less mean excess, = 11.7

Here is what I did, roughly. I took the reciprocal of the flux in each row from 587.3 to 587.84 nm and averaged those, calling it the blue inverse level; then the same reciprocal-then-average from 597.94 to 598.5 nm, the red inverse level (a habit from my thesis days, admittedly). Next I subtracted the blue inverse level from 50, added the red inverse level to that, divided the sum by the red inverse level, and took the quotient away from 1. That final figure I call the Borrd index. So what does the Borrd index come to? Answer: -624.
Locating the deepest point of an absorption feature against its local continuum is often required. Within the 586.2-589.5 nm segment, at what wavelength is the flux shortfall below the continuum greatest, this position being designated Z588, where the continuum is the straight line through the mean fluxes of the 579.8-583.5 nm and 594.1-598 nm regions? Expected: 588.790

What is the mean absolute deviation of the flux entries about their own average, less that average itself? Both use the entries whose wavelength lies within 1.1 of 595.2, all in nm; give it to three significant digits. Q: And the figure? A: -11.8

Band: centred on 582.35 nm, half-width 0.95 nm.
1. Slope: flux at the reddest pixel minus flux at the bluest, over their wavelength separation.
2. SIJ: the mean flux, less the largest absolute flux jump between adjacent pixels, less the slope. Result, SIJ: 8.5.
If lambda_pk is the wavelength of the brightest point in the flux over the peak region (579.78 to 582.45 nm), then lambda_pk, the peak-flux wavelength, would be 580.177 nm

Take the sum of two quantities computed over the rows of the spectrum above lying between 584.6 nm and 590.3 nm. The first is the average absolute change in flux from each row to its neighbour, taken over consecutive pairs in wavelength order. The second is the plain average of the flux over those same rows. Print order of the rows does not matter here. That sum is 14.0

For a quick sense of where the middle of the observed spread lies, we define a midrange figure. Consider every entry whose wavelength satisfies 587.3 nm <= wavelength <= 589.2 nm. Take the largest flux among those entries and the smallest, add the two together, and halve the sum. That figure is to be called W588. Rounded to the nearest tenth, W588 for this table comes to 12.1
